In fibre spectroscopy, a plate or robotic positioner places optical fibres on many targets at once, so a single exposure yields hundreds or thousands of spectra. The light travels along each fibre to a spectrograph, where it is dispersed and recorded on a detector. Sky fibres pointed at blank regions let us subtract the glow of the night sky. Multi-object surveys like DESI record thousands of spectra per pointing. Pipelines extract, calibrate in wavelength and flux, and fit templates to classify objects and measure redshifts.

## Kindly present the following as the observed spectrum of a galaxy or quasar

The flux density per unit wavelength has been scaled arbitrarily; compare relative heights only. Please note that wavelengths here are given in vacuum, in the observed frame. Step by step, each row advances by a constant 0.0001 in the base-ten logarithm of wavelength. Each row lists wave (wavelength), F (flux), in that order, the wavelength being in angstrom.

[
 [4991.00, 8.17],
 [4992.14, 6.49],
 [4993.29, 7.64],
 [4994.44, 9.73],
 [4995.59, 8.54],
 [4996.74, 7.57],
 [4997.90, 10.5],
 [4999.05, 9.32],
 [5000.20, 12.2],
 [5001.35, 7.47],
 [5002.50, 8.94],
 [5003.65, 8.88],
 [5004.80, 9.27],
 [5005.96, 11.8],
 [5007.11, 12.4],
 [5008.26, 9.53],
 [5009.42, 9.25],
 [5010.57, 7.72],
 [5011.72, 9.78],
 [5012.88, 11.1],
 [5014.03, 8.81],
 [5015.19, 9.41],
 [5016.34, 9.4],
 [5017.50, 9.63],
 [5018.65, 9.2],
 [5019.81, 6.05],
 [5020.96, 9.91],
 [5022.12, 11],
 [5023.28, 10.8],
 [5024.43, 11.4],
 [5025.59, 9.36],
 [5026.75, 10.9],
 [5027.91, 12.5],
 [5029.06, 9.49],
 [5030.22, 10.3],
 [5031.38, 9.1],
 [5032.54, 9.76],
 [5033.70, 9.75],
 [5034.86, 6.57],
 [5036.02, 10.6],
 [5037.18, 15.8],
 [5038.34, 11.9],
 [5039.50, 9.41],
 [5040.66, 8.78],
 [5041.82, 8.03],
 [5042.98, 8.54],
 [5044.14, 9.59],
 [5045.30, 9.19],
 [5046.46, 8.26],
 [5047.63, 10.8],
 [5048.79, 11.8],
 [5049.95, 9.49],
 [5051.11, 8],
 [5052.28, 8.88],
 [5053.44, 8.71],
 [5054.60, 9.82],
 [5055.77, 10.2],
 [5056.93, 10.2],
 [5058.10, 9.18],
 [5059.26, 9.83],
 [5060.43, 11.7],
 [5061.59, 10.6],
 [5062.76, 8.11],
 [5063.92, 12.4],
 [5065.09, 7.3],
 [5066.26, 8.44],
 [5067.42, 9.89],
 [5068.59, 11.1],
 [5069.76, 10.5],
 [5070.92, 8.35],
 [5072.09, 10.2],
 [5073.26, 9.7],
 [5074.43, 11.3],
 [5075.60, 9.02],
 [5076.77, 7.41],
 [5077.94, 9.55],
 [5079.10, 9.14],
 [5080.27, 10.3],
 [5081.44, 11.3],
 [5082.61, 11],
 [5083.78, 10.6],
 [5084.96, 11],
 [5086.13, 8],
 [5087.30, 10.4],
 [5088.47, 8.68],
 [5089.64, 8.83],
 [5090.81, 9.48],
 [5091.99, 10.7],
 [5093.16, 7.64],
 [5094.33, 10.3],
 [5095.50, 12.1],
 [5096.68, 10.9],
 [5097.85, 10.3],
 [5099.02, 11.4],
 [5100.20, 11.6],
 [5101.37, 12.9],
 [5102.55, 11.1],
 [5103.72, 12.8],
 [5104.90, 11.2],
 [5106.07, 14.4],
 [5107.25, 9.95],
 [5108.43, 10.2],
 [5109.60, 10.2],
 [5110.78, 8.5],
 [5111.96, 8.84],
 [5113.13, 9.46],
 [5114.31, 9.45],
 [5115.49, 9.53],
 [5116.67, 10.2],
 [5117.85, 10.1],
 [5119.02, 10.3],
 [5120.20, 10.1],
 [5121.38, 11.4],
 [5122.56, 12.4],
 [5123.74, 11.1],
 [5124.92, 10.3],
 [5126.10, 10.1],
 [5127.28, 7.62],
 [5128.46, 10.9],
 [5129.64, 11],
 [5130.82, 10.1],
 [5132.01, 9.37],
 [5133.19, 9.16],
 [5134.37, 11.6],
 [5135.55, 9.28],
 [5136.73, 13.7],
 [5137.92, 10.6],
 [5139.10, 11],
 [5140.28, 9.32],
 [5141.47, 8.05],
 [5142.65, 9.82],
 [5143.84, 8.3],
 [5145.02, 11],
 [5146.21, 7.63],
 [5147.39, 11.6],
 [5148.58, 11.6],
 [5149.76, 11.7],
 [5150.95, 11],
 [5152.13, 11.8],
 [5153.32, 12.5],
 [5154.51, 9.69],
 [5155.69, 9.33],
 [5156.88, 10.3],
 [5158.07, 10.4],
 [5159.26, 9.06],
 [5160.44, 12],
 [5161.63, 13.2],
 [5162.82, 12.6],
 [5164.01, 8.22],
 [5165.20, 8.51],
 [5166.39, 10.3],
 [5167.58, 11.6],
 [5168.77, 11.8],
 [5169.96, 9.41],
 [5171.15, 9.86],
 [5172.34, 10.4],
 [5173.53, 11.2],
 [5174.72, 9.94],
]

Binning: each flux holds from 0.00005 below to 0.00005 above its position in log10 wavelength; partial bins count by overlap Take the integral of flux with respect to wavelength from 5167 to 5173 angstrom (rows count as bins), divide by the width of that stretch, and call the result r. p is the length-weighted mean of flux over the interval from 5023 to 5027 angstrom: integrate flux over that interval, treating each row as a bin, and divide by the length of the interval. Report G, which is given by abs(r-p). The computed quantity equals 0.04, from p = 10.6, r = 10.6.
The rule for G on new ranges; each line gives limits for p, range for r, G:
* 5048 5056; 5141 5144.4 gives 0.82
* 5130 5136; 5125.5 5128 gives 0.98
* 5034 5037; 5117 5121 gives 0.59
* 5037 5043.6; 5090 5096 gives 0.11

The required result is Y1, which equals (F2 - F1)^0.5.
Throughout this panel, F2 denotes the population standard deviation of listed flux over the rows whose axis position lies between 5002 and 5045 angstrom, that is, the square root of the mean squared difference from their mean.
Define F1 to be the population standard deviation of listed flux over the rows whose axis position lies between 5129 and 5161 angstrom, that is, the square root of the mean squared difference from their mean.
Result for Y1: 0.53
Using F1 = 1.41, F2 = 1.7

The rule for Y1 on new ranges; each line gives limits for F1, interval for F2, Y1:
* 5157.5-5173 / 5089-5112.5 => 0.28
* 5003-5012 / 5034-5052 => 0.84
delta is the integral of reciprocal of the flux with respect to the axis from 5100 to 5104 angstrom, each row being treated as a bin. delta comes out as 0.33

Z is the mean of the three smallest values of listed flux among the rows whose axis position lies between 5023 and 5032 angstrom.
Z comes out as 9.3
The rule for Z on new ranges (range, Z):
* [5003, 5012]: 8.6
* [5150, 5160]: 9.4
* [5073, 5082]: 8.5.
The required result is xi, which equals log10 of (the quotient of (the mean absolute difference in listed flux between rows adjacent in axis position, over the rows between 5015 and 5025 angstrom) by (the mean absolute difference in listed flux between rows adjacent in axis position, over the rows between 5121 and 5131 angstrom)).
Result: -0.02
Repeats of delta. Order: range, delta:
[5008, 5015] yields 0.76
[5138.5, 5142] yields 0.38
